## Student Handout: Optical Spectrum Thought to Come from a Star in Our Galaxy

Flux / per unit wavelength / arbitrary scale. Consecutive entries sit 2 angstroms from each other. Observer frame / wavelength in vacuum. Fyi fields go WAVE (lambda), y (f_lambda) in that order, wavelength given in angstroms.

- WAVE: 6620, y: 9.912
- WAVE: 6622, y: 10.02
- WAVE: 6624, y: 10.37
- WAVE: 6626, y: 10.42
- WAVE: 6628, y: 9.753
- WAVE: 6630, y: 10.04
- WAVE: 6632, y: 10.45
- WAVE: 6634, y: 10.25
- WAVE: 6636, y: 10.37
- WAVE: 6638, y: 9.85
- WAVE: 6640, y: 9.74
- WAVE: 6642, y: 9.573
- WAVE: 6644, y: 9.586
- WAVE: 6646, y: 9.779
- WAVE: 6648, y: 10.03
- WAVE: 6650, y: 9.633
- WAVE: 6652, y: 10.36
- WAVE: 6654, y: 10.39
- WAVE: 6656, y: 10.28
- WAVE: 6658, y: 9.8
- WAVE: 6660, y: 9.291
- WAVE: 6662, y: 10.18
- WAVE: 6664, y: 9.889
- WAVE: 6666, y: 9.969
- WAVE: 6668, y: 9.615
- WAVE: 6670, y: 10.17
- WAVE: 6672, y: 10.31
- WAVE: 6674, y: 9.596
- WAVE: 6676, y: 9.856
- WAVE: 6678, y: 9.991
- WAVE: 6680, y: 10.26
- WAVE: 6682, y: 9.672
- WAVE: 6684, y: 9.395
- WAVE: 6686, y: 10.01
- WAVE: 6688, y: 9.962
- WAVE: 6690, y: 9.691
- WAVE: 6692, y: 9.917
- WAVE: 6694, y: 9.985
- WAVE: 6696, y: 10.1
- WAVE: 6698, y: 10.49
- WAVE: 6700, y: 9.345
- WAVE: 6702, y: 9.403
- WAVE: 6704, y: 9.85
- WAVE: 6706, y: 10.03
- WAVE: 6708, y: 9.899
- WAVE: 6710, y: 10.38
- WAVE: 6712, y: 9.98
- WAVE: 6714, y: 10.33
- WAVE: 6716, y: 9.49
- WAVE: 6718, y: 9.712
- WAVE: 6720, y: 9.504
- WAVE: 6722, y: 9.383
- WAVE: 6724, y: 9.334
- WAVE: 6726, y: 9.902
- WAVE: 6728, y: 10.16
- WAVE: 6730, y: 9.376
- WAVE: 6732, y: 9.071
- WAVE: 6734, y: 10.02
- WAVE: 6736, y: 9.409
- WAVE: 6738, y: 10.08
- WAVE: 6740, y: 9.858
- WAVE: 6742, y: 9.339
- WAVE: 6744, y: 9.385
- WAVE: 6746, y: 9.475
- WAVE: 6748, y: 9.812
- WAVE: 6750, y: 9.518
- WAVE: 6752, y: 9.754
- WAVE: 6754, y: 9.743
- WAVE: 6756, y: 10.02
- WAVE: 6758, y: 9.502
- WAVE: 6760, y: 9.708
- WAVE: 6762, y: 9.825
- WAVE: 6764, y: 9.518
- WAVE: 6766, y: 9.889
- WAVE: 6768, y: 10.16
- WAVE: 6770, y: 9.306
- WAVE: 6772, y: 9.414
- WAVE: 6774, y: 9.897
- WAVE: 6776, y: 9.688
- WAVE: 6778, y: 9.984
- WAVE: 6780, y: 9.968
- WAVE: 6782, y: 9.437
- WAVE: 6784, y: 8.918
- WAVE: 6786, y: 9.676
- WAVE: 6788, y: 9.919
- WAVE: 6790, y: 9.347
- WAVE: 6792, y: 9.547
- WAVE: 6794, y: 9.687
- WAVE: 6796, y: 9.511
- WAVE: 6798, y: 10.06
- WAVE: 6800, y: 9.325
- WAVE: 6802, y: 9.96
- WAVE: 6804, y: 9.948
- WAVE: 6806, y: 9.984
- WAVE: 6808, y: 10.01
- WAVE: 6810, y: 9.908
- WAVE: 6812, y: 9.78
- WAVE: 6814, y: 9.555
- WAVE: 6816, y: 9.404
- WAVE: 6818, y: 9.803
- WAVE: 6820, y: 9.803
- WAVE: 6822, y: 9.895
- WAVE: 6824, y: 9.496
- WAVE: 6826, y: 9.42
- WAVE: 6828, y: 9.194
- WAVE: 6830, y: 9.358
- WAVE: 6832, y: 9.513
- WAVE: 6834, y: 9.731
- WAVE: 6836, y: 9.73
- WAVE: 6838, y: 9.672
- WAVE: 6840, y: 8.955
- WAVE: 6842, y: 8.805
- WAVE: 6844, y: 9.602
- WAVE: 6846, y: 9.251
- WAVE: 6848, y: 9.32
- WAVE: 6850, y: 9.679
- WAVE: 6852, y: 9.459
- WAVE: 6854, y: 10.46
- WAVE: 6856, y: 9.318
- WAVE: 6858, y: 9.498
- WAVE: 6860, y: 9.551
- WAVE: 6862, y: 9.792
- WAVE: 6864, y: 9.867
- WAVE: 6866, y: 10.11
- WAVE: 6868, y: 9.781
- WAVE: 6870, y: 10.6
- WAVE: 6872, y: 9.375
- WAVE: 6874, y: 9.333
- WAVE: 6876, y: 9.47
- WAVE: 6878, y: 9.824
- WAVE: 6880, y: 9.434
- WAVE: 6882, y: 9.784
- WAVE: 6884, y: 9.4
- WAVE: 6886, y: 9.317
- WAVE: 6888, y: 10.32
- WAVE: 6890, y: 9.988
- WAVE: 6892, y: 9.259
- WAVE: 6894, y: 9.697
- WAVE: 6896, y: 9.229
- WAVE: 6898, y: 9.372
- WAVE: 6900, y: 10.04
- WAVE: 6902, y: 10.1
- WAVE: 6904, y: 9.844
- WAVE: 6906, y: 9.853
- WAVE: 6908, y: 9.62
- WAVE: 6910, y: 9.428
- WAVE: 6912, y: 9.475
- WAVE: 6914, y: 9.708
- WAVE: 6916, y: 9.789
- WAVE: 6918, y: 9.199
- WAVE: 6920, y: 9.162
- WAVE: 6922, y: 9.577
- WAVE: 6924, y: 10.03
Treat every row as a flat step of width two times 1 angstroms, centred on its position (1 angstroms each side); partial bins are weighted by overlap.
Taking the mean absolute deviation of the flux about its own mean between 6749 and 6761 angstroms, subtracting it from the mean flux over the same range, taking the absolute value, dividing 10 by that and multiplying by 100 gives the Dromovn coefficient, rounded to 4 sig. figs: 104.4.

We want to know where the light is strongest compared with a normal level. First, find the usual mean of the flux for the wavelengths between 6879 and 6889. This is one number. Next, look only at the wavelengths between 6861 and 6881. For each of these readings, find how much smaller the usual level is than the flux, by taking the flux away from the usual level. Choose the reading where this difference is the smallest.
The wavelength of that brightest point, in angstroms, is 6870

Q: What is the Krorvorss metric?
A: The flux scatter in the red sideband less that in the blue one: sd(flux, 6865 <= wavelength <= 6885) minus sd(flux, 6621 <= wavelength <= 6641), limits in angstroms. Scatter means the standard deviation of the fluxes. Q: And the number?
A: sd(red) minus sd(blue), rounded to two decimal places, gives 0.12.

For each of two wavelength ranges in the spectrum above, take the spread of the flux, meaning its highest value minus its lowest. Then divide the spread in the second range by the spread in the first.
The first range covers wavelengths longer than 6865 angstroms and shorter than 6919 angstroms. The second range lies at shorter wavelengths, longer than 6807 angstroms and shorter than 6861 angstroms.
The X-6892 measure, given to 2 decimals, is 1.18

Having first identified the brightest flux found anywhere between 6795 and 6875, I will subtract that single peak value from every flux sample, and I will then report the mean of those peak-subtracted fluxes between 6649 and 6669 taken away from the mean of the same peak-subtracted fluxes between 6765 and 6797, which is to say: -0.29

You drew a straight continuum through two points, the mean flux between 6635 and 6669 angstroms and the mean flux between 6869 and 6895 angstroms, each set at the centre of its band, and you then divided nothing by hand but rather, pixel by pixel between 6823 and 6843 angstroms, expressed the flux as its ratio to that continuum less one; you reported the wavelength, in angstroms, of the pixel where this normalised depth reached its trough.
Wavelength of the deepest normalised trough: 6842 angstroms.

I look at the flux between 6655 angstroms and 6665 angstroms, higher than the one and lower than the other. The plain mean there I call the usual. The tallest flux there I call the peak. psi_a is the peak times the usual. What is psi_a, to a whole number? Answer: 102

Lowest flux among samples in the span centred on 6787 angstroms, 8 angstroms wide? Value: 8.918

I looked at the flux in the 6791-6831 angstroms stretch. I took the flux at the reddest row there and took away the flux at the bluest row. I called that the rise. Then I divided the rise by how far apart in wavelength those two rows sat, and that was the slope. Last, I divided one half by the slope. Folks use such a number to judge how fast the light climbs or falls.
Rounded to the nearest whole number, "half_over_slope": -101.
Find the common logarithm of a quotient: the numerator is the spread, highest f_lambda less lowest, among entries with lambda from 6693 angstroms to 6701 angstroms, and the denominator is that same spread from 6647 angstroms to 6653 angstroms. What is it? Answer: 0.2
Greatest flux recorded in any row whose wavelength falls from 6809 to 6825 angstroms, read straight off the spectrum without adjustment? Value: 9.908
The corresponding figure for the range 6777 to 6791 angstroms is 9.984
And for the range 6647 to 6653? 10.36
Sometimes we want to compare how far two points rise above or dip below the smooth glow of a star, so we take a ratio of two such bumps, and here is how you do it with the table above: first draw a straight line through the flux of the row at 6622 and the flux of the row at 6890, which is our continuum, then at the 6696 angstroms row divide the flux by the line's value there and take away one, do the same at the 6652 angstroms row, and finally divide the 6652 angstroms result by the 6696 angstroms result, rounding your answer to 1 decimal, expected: 3.9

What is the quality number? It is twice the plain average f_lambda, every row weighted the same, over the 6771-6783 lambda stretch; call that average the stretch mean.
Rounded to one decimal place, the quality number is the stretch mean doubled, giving 19.5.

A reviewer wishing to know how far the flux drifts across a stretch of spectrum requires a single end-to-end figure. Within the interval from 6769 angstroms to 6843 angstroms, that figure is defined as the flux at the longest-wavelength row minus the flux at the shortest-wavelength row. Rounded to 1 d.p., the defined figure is -0.5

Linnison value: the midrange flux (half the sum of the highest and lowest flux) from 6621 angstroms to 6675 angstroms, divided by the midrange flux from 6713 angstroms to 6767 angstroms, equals 1.02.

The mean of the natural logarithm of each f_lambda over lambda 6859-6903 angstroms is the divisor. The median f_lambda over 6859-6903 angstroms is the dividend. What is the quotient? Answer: 4.29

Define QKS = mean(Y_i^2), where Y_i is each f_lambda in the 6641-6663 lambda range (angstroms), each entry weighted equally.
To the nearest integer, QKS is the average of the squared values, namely 98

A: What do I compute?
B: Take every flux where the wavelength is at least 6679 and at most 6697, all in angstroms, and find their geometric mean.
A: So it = 9.88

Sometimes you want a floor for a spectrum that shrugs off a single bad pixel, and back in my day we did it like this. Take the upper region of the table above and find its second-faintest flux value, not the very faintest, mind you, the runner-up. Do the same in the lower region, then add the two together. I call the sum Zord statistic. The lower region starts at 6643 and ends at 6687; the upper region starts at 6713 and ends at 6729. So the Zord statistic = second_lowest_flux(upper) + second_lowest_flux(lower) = 18.8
